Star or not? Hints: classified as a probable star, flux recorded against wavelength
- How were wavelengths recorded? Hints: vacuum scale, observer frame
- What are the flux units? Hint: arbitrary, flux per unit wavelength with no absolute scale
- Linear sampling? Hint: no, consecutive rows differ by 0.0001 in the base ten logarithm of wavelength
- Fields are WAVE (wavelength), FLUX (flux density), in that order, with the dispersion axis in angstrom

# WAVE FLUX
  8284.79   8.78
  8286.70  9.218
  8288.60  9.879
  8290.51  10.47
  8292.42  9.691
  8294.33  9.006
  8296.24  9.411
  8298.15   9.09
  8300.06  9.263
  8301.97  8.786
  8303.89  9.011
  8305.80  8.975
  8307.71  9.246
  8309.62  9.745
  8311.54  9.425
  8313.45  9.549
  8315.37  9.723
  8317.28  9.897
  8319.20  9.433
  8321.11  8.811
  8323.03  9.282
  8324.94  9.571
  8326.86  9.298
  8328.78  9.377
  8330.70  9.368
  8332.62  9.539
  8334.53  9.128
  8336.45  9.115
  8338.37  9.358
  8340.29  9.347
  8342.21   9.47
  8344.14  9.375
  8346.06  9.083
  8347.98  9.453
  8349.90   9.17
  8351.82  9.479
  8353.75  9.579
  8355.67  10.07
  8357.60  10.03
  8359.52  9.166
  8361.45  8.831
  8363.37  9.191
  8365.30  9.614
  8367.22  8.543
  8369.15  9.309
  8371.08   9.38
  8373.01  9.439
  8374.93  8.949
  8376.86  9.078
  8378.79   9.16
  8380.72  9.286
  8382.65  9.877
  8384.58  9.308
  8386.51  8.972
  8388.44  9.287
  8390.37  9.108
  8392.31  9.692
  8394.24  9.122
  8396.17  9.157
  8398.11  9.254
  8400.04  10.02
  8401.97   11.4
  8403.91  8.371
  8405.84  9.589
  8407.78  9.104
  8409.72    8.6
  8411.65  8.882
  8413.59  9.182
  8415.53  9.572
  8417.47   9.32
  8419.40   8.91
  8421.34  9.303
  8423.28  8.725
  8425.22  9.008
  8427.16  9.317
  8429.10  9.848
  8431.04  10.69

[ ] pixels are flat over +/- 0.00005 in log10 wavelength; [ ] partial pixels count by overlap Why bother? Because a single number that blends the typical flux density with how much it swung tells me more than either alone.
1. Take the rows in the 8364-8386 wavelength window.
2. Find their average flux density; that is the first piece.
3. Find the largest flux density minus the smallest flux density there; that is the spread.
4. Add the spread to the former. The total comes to 10.6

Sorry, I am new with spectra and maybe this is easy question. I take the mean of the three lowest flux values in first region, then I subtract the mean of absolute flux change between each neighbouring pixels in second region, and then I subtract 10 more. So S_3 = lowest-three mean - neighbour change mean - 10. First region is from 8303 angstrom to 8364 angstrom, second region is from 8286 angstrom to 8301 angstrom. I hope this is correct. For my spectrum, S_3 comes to -1.64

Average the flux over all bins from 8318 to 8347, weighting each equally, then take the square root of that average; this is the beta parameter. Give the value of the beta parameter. 3.05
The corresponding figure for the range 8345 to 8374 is 3.06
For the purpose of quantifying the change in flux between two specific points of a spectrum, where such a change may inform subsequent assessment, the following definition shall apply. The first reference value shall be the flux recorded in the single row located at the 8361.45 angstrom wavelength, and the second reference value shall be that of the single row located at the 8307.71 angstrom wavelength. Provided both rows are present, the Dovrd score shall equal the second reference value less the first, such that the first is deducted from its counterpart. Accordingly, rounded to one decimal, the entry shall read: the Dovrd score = 0.4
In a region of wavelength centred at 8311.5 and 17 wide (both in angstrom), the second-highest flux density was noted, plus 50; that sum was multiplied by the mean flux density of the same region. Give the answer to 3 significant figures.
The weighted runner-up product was 564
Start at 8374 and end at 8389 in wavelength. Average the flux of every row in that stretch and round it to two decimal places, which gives 9.24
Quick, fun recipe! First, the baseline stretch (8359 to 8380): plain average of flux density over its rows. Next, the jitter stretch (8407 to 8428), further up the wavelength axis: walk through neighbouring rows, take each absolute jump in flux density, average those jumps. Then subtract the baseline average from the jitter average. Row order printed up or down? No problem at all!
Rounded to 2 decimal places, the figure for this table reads -8.78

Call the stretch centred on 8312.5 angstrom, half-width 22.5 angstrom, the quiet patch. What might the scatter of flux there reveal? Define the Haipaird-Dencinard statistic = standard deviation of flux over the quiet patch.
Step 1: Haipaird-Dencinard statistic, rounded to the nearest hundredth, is 0.37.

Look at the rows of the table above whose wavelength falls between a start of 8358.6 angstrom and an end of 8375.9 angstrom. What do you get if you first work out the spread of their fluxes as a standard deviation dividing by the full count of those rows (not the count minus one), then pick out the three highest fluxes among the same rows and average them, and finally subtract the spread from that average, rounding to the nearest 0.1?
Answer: 9.2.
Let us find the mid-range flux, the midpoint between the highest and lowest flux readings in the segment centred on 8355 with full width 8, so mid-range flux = 9.77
